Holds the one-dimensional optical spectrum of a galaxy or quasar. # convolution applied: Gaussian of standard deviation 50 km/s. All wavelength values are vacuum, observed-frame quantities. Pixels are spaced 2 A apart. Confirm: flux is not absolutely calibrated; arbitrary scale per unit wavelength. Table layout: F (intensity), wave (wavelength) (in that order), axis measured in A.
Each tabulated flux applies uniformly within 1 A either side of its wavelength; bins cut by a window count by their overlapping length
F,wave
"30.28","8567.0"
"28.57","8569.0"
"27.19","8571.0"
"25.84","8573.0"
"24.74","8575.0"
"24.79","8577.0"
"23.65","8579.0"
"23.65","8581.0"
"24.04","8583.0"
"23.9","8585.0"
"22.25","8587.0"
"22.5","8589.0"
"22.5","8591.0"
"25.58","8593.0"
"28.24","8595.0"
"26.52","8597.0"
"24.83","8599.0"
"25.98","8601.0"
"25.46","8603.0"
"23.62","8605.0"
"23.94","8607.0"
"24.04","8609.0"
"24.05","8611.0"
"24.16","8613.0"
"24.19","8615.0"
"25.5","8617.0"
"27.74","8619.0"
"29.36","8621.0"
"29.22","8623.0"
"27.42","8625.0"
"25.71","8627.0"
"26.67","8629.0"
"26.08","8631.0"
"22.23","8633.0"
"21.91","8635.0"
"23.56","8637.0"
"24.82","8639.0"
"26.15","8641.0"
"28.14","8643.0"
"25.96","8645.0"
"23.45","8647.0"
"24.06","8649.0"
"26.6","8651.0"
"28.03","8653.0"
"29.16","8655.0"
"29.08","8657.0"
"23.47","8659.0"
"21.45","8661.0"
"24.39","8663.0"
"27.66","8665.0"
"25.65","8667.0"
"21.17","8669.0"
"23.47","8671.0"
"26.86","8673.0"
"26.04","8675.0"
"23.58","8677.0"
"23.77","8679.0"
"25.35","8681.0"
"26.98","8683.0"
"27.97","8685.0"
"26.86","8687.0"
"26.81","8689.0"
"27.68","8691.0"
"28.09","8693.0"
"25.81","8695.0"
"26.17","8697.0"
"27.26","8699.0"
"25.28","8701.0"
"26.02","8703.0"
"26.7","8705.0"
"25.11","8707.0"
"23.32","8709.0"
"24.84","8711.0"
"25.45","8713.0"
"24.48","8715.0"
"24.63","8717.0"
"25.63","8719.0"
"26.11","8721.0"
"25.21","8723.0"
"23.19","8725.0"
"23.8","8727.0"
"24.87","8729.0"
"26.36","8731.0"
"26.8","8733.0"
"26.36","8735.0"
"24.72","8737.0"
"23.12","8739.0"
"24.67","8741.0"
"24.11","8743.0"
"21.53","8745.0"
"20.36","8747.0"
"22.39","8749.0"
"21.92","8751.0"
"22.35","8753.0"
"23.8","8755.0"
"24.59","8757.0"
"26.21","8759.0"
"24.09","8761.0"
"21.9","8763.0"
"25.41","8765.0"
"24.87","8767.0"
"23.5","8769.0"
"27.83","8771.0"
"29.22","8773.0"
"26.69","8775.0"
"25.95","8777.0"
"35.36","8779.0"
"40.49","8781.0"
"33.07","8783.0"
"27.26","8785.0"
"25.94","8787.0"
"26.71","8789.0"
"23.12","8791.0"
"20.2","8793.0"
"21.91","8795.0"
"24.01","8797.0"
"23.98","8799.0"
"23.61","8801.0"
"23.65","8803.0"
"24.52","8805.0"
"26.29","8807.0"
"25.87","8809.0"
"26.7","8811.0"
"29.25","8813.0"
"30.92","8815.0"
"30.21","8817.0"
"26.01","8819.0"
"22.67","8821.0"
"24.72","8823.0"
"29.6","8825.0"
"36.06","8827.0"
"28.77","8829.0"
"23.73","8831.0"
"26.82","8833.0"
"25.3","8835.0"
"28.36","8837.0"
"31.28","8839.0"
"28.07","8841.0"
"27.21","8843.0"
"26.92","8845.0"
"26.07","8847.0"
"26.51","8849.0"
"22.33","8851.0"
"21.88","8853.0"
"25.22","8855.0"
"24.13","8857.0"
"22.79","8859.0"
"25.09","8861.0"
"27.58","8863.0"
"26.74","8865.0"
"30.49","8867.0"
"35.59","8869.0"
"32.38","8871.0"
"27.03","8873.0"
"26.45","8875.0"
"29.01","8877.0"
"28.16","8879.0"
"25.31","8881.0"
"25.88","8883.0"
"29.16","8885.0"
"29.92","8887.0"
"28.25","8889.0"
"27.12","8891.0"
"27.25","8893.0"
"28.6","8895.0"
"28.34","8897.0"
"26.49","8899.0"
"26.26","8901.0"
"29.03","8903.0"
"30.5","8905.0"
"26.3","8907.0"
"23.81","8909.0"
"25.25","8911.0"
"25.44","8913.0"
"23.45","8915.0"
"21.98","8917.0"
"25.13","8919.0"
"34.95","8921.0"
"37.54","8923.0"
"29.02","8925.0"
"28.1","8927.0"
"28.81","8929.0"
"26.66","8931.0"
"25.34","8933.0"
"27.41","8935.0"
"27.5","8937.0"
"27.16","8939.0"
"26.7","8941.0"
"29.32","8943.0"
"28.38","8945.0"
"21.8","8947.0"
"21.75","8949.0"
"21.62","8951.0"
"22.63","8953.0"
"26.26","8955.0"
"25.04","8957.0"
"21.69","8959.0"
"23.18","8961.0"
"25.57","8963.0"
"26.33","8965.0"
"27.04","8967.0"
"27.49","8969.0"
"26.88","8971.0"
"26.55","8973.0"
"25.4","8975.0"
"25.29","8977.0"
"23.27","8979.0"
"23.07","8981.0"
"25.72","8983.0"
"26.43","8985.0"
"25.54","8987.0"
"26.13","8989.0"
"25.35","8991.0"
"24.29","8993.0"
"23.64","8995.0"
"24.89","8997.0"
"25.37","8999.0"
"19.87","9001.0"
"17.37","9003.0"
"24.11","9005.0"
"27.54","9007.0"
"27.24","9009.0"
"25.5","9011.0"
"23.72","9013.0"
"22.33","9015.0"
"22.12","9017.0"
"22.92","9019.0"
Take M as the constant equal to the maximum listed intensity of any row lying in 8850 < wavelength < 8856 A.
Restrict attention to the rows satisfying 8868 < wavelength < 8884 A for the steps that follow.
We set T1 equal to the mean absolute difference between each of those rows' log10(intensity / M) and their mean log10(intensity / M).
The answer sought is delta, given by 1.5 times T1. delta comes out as 0.059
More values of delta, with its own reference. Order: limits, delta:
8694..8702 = 0.015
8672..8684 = 0.031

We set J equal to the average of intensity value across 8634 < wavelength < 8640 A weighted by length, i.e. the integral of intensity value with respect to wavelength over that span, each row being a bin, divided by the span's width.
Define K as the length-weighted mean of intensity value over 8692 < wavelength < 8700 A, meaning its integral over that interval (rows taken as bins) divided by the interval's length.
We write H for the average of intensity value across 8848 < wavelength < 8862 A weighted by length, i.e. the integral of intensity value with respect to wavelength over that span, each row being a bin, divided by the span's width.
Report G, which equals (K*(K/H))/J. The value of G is 1.28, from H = 24.0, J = 23.4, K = 26.8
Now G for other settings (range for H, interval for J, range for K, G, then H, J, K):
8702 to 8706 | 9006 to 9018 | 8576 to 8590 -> 0.85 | 26.4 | 24.7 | 23.5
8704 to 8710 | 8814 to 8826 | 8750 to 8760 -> 0.83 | 25.0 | 27.4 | 23.8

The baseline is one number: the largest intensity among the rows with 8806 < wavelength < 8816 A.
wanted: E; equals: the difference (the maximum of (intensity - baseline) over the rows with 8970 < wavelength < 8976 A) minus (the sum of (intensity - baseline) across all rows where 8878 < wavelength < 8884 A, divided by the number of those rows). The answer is 0.4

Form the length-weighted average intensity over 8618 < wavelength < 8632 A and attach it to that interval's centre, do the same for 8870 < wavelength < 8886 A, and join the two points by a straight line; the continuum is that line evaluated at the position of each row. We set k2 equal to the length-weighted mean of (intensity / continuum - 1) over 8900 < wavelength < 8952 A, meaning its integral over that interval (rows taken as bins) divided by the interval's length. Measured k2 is -0.04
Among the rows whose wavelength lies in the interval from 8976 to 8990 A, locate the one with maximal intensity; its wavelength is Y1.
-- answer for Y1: 8985.0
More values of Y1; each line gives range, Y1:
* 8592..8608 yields 8595.0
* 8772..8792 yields 8781.0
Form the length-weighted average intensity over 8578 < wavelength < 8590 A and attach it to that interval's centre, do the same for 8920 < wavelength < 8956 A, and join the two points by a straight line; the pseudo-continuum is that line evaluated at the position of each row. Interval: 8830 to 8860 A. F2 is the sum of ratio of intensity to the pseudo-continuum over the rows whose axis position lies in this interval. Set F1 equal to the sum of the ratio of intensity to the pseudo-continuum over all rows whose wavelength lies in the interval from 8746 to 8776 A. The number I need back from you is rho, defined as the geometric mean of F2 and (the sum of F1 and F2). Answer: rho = 20.7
